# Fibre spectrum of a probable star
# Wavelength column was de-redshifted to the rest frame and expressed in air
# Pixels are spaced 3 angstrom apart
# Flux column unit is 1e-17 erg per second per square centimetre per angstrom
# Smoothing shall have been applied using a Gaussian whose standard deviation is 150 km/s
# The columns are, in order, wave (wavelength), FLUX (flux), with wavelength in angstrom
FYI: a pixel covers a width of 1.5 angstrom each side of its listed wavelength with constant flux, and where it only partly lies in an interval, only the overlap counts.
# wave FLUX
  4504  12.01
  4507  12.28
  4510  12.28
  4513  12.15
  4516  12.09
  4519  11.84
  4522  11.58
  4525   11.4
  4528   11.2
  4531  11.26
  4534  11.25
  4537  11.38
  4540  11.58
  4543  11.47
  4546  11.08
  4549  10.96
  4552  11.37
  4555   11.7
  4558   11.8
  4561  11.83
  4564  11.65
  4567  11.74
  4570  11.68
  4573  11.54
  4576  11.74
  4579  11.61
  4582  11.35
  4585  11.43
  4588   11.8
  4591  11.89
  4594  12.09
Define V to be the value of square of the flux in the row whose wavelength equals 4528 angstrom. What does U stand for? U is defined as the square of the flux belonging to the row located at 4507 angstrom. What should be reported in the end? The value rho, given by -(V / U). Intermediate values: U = 151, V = 125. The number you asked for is -0.83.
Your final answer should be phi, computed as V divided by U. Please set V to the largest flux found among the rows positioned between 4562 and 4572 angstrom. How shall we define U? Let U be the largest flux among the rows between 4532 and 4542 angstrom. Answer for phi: 1.014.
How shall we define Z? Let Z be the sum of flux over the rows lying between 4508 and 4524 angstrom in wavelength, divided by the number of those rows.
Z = 12.0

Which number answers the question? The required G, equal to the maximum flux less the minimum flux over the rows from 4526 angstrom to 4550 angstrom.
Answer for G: 0.6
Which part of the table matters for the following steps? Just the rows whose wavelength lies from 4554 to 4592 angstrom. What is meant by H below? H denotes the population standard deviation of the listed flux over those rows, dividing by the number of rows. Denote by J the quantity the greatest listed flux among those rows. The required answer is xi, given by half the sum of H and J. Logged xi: 6.02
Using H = 0.15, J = 11.89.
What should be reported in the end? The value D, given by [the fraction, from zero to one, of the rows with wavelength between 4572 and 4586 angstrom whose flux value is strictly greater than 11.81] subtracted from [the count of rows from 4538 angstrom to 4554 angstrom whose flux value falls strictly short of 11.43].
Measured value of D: 3.0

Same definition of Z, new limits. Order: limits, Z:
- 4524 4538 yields 11.3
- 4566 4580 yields 11.7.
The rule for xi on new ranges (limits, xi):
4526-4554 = 5.88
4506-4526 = 6.30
